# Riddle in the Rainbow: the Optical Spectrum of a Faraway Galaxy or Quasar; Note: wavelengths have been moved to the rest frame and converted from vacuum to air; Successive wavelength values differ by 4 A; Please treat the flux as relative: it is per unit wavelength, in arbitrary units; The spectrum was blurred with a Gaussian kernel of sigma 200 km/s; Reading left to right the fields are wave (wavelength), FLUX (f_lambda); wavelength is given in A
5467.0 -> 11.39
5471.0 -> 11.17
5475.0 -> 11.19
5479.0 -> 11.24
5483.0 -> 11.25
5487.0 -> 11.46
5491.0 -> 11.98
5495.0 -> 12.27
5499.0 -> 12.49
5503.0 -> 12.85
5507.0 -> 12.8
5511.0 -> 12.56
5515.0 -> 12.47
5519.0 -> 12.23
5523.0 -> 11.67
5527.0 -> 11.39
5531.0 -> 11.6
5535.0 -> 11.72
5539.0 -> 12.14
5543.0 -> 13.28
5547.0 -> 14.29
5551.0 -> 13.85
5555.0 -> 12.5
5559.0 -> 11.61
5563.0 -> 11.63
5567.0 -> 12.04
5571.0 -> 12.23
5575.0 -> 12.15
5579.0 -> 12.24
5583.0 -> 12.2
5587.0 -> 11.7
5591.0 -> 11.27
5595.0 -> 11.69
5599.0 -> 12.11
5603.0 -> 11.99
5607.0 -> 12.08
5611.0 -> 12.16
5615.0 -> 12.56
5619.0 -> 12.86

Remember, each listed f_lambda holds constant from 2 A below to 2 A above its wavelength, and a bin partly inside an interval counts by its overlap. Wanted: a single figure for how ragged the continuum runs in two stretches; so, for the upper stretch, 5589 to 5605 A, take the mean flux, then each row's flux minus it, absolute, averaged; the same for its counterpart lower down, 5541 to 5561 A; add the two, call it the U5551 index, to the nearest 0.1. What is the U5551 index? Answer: 1.1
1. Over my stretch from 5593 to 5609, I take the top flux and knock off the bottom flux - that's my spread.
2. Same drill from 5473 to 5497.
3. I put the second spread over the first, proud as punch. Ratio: 2.6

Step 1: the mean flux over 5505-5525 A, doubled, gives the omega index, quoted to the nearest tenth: 24.7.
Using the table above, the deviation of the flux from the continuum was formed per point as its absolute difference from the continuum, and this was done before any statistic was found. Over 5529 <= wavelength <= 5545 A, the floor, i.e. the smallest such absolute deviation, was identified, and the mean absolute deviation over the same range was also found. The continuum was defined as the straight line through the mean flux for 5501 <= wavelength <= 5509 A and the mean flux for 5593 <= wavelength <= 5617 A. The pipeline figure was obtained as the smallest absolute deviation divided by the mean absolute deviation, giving 0.57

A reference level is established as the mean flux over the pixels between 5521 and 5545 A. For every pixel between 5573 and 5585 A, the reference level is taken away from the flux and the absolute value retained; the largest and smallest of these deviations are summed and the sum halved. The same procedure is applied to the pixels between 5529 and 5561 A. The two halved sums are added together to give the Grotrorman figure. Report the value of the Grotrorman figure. 1.5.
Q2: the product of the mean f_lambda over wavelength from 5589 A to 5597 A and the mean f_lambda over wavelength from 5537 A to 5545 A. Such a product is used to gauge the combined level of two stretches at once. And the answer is 146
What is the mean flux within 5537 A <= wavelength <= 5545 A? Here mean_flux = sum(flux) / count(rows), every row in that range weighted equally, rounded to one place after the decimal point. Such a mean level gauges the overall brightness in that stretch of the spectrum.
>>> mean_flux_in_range 12.7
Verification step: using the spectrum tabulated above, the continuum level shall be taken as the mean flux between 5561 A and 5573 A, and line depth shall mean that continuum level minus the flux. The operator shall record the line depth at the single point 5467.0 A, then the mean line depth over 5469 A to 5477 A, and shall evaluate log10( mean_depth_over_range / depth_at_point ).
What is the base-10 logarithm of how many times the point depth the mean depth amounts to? 0.1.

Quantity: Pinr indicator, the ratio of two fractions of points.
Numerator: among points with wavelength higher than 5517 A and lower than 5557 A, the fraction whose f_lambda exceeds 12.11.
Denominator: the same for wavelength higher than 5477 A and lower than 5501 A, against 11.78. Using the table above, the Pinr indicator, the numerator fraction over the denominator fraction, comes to 1.20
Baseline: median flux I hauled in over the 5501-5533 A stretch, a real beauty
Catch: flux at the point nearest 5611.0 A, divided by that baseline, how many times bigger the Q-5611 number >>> 0.98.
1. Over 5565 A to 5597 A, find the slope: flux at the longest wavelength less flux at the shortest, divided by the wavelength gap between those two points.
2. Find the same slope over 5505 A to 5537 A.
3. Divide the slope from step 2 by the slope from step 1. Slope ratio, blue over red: 3.1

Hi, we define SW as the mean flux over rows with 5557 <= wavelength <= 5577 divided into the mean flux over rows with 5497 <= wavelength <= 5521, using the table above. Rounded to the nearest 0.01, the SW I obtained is 1.05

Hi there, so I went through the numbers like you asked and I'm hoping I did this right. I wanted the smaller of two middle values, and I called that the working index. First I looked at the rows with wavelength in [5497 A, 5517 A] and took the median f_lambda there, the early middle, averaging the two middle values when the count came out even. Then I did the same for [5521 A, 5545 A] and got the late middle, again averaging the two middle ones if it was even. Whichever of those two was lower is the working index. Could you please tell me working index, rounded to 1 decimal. 11.7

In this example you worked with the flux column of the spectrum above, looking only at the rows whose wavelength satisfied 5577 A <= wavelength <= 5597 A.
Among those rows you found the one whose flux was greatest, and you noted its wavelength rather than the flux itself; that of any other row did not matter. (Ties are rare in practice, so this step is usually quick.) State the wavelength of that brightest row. 5579.0 A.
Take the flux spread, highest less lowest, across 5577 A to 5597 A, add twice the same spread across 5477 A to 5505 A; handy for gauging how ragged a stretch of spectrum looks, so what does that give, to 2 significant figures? 4.2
